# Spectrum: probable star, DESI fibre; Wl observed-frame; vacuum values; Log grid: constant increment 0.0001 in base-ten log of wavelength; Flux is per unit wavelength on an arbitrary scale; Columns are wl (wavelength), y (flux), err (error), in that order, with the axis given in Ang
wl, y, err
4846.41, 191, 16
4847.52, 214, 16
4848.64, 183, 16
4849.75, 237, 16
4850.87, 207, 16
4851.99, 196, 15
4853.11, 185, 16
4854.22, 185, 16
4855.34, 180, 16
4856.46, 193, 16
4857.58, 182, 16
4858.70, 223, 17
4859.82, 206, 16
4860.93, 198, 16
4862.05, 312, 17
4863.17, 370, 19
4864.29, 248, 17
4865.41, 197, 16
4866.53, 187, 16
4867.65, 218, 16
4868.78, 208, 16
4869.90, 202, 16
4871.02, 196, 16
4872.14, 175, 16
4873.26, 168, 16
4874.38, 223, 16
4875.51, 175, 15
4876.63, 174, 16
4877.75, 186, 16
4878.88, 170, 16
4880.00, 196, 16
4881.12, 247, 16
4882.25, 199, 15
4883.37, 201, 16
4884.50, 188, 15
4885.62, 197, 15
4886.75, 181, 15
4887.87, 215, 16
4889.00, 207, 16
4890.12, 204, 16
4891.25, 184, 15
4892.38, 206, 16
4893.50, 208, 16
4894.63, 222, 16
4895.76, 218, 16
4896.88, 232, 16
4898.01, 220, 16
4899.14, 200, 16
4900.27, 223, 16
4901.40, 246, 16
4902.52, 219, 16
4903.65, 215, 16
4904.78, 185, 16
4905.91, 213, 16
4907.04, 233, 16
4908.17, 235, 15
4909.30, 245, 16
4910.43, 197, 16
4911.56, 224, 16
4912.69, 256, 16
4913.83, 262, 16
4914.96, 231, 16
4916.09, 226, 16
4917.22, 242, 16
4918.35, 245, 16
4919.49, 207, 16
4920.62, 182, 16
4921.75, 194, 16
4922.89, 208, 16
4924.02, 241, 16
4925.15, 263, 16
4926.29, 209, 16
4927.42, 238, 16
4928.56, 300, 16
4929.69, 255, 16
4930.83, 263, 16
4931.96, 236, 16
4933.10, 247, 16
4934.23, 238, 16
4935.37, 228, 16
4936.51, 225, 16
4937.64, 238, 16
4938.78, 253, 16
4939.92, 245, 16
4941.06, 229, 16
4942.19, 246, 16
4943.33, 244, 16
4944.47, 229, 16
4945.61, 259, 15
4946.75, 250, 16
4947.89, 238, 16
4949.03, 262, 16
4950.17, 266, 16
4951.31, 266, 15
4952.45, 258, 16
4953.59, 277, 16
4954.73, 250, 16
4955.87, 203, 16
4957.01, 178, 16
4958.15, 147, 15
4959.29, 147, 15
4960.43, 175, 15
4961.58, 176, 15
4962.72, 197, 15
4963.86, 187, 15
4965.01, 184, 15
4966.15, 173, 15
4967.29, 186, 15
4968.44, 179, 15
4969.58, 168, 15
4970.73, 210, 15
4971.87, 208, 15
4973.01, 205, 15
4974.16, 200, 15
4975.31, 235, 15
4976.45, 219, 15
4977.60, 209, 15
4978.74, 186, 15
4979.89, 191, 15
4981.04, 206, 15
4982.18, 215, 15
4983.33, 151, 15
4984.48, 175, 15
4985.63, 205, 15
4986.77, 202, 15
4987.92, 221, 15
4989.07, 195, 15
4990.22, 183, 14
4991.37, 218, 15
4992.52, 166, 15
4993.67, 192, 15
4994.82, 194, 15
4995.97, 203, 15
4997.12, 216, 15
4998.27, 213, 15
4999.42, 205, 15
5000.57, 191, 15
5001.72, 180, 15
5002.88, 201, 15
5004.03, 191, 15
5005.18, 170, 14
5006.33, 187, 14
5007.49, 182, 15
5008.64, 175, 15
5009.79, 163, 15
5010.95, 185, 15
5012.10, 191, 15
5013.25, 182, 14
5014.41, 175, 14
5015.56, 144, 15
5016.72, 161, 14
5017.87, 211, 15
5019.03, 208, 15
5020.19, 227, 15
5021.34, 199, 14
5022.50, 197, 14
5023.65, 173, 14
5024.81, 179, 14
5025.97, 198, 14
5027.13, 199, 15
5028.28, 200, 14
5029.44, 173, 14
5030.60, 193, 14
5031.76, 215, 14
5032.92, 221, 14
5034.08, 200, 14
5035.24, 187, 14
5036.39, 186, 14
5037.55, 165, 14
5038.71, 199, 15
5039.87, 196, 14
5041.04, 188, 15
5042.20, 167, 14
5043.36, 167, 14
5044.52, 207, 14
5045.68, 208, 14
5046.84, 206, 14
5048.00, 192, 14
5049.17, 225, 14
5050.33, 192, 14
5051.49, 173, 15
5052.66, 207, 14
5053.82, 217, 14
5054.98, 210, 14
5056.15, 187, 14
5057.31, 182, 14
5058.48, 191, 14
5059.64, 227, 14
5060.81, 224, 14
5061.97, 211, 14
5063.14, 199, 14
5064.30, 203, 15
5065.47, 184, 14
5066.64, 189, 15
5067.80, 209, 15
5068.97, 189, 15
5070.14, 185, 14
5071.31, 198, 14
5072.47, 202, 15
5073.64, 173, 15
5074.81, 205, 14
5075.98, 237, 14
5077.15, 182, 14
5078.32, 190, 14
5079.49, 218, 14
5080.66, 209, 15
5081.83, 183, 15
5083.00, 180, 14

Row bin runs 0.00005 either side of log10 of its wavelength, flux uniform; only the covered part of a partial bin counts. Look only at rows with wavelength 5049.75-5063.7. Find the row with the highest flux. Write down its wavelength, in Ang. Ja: 5059.64 Ang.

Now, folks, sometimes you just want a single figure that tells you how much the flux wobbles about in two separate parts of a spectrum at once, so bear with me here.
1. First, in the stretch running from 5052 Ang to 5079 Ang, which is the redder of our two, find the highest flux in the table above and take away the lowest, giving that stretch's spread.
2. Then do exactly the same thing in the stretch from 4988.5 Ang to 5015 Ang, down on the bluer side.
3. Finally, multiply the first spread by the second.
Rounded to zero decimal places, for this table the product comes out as 3520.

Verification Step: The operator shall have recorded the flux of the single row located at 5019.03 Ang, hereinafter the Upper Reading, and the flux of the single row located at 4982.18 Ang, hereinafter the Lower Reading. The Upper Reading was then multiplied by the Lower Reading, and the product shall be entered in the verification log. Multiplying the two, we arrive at 44720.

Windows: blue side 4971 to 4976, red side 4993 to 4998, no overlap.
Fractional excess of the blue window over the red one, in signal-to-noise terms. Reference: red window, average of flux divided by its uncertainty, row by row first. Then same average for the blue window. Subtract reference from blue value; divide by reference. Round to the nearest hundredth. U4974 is 0.05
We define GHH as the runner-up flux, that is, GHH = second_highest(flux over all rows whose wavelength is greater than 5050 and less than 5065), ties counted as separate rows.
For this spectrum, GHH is 224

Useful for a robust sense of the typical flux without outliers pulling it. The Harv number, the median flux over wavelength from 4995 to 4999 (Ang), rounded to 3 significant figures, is 213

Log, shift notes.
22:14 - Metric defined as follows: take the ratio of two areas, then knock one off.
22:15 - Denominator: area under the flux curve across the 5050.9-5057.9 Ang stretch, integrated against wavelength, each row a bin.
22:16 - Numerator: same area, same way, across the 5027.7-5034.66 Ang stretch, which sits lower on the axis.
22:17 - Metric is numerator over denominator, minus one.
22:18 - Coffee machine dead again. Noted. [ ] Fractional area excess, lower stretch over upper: 0.02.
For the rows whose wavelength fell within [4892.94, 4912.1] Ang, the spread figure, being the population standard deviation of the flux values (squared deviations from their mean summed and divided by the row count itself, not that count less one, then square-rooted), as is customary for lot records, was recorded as 16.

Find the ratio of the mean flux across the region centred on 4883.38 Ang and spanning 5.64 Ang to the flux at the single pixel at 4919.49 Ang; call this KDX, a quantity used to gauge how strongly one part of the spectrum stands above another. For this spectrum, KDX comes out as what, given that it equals 1.00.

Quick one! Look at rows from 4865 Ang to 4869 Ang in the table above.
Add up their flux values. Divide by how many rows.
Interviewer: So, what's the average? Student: 202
